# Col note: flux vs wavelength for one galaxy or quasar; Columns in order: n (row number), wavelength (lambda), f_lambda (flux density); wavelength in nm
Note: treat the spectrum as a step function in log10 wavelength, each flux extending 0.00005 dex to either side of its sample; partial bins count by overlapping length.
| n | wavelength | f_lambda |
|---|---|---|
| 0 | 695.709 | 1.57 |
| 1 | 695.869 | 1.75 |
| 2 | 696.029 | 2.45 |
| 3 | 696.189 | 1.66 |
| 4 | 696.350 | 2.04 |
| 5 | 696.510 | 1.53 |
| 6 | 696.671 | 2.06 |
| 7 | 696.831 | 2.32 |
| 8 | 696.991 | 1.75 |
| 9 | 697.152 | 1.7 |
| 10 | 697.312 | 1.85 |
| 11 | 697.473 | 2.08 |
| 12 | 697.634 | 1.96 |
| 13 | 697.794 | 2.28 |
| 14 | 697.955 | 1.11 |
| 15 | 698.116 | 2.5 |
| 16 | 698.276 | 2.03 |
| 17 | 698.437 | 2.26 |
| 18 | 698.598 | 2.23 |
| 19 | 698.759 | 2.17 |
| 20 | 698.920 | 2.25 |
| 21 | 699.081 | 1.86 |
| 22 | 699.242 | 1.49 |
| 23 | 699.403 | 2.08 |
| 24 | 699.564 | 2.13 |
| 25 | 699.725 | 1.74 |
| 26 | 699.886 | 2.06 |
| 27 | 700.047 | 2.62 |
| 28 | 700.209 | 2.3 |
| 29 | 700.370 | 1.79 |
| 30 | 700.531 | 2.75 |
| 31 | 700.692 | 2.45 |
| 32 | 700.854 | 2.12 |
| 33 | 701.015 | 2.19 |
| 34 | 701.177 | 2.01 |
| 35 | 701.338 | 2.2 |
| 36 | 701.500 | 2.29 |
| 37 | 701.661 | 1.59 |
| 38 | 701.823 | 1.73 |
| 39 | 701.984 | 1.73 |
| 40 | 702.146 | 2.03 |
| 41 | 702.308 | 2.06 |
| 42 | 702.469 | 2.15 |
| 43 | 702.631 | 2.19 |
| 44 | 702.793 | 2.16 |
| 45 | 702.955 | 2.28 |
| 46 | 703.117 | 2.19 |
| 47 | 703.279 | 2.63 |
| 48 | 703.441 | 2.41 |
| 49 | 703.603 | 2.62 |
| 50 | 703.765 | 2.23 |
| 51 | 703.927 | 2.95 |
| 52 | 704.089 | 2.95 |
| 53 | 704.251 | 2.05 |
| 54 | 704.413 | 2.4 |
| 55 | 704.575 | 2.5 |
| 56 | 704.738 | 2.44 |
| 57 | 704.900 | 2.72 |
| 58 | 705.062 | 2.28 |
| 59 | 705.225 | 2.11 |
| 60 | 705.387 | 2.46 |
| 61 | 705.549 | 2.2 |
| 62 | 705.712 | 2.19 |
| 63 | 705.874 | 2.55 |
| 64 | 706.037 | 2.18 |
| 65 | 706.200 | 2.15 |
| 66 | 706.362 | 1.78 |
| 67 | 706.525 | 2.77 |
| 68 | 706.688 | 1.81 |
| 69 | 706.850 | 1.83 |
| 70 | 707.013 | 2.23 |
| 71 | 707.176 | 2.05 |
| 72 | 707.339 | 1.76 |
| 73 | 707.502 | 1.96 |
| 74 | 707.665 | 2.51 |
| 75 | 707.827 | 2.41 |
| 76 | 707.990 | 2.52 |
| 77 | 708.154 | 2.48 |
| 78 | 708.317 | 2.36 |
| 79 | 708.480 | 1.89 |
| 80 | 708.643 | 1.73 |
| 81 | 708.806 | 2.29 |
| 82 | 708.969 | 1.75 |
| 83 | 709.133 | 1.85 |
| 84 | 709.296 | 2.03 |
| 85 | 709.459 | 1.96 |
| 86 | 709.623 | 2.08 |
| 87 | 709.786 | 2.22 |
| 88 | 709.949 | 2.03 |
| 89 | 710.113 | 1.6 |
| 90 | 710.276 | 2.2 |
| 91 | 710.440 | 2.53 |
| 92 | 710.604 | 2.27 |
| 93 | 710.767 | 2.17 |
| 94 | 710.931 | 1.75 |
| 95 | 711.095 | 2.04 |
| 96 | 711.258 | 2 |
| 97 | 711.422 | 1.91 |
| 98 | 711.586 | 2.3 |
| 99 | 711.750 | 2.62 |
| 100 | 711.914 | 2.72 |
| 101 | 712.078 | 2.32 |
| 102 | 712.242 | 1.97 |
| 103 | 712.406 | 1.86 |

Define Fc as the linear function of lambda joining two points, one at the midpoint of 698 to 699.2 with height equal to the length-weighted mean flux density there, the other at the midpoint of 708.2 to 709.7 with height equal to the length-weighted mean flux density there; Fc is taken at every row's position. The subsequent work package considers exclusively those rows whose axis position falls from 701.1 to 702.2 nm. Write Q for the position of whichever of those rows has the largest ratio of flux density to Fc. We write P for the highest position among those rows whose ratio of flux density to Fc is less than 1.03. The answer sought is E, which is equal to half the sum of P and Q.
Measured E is 701.82 nm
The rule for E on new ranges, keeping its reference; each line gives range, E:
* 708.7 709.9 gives 709.13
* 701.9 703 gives 702.63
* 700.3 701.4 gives 700.85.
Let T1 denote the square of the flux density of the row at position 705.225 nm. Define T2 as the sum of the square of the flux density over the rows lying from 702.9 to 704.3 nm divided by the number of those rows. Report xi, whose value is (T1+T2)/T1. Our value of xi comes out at 2.40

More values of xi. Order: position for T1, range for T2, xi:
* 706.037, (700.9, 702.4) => 1.84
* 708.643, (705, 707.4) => 2.58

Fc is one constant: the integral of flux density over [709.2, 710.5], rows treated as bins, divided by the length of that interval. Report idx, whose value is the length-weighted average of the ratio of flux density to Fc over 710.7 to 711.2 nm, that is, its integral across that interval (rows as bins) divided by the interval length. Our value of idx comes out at 0.96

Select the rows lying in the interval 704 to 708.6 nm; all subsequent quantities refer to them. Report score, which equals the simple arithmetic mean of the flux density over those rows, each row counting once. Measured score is 2.27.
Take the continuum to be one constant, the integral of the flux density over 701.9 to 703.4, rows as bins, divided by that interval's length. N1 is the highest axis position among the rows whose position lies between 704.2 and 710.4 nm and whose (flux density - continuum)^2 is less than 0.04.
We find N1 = 710.276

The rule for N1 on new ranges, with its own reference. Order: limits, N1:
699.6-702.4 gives 702.308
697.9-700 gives 699.886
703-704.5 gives 704.251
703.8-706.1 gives 706.037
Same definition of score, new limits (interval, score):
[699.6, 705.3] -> 2.25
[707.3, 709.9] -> 2.11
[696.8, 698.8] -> 2.02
